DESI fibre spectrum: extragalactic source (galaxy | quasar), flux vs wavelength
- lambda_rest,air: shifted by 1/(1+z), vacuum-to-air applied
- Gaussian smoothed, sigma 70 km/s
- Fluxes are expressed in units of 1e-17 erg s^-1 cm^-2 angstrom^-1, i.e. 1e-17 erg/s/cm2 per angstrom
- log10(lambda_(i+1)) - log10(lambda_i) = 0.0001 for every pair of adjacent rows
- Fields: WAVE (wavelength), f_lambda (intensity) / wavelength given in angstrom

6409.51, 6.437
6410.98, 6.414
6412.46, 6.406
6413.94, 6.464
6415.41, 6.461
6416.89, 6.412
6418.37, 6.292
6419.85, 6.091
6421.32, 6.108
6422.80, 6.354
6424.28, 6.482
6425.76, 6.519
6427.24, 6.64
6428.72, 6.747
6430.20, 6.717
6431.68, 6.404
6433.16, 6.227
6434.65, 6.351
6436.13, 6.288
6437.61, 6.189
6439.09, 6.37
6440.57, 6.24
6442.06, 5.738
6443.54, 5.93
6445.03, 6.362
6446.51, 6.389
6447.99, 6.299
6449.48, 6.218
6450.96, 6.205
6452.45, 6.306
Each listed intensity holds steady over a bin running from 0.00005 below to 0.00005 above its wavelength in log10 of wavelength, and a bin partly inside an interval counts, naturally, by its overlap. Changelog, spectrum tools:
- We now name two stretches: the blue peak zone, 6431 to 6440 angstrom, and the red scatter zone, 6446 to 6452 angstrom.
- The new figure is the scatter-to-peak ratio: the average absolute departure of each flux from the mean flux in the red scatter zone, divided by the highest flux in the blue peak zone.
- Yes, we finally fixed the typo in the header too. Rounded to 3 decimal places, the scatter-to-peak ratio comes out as 0.010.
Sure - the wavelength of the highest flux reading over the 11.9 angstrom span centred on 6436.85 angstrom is 6431.68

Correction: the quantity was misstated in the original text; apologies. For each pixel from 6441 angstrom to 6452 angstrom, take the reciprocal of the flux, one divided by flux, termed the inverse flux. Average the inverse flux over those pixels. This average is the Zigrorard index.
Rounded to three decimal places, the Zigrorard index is 0.162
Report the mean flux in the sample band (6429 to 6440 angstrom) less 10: -3.6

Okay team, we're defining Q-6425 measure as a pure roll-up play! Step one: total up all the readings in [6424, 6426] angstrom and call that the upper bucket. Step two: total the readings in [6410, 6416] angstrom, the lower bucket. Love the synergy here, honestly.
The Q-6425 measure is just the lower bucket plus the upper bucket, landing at 39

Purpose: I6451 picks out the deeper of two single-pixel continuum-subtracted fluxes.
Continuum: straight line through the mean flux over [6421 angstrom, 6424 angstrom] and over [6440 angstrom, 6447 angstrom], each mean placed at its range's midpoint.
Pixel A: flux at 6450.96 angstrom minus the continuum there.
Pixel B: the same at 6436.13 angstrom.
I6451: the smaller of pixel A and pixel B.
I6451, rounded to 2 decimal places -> 0.11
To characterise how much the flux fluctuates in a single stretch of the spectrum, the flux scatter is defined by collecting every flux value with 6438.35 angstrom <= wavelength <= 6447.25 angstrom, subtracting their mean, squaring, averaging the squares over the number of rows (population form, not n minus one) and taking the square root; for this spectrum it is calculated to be 0.25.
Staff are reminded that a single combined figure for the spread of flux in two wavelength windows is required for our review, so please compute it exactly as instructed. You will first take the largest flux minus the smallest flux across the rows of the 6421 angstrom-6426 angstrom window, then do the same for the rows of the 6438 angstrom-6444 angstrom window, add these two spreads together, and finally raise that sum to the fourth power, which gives 1.2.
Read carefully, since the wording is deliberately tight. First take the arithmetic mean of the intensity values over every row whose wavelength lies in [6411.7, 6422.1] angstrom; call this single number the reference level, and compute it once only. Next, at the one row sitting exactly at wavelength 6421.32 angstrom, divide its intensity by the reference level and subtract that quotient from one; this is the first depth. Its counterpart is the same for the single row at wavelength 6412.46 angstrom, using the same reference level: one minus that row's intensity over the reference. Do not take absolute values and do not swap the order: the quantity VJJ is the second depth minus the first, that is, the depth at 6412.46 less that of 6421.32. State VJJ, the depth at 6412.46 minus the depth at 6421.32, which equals -0.05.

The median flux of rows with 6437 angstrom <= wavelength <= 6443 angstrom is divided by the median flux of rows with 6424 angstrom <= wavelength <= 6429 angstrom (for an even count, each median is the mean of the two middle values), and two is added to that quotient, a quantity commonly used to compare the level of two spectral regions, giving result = 2.94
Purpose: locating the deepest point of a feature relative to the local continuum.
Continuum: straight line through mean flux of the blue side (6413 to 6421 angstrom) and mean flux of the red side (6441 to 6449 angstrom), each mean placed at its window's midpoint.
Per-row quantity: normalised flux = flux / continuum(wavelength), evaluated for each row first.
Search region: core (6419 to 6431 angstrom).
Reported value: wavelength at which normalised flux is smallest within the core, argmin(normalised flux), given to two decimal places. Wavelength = 6419.85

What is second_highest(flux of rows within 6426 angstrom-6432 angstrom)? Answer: 6.717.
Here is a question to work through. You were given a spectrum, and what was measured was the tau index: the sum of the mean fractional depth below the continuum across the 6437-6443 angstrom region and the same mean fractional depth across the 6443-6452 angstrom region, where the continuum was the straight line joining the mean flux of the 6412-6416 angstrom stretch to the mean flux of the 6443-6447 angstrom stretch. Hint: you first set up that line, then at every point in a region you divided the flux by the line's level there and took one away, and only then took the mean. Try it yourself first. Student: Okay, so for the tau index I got -0.017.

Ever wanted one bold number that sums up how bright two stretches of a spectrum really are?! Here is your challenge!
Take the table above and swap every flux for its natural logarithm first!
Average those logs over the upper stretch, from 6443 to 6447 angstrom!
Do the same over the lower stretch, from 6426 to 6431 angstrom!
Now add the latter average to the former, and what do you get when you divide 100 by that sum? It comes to 26.8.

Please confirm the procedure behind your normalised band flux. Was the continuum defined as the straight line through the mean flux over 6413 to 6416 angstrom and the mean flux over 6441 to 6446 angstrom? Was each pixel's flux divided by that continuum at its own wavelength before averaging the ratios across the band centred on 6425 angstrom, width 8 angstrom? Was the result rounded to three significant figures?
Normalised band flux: 1.03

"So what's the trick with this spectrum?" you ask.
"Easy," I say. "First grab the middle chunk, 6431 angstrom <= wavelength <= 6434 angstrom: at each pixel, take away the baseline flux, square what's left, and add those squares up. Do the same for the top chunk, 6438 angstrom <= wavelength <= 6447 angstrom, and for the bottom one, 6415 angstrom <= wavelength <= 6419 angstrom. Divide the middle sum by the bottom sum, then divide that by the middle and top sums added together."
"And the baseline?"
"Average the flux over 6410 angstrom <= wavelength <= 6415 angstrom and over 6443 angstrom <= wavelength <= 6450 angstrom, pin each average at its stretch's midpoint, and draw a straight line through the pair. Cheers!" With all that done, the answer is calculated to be 2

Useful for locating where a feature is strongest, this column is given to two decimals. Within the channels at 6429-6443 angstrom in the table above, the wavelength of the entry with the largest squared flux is 6430.20 angstrom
